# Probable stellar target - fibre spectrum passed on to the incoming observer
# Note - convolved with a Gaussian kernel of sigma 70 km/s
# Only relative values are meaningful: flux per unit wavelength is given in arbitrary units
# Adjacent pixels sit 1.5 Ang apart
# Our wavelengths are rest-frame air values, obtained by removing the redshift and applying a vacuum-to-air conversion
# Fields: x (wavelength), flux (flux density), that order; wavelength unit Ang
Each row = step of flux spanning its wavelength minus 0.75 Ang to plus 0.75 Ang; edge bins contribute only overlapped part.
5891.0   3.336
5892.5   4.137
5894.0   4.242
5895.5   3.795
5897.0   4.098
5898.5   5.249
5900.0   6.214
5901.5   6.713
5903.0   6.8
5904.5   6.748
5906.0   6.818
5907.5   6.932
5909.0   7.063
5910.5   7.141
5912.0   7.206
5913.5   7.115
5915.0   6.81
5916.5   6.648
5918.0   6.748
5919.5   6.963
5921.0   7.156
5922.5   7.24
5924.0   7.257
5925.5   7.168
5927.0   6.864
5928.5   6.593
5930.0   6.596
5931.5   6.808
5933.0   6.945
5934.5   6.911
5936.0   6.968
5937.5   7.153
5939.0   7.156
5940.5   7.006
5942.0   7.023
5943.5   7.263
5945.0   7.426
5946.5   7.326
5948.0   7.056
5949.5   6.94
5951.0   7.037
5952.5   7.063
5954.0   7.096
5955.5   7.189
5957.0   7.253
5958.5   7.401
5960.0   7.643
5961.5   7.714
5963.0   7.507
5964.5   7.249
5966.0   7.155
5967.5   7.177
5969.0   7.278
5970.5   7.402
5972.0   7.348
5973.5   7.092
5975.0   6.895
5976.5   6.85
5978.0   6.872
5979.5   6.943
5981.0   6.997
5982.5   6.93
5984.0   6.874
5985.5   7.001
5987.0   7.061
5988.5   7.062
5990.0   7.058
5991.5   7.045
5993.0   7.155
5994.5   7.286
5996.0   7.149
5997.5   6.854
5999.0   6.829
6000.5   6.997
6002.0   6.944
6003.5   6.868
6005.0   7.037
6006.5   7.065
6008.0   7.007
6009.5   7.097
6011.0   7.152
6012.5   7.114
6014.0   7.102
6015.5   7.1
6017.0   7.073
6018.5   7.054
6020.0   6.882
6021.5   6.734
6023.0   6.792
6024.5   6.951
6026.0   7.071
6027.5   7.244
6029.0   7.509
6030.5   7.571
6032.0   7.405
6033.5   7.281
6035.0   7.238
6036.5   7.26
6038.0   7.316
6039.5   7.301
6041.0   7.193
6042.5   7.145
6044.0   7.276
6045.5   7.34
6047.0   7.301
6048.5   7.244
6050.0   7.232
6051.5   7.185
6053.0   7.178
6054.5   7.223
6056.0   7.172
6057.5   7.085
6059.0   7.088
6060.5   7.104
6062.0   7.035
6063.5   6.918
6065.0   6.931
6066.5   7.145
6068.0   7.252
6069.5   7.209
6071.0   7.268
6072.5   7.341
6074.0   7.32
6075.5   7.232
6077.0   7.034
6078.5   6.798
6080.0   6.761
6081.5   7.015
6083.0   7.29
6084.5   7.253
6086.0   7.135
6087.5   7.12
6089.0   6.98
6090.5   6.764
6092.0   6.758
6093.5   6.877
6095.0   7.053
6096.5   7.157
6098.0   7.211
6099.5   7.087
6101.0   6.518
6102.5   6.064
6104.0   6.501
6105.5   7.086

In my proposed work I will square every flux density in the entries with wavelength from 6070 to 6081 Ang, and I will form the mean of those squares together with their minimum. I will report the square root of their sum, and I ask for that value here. 9.812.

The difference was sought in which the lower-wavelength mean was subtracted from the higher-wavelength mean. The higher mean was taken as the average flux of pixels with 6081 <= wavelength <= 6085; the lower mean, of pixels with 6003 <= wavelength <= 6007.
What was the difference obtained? 0.20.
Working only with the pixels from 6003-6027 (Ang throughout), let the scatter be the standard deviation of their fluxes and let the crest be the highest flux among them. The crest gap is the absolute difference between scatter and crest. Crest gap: 7.03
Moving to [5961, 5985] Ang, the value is 7.46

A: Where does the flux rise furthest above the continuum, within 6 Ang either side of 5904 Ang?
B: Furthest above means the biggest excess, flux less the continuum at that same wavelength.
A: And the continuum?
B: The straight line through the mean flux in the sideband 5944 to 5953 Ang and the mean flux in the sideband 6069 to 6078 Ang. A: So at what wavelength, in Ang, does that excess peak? 5909.0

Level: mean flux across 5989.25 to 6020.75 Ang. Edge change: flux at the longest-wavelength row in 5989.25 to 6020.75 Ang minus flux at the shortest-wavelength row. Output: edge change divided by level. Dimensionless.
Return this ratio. -0.025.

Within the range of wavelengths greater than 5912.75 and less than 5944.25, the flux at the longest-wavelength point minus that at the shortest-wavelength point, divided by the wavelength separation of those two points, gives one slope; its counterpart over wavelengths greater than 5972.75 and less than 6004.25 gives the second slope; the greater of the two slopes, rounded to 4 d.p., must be 0.0049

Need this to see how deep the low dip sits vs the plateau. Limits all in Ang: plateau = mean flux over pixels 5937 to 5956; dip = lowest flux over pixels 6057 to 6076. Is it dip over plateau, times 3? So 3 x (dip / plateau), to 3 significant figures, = 2.91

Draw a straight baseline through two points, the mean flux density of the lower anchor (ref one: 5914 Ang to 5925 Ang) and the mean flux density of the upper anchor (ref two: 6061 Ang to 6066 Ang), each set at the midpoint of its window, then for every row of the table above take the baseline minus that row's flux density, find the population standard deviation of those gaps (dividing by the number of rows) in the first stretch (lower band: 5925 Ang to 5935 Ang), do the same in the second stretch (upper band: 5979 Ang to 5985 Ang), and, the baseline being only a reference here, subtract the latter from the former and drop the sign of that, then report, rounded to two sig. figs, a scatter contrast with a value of 0.14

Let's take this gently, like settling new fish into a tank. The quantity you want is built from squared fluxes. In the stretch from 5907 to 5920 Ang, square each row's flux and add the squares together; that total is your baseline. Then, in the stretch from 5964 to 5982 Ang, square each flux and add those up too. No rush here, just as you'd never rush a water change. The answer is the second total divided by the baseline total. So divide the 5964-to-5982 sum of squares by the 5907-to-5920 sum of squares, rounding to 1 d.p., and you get 1.4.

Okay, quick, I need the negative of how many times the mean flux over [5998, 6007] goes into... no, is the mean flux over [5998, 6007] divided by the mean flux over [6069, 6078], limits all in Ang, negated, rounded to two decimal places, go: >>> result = -0.96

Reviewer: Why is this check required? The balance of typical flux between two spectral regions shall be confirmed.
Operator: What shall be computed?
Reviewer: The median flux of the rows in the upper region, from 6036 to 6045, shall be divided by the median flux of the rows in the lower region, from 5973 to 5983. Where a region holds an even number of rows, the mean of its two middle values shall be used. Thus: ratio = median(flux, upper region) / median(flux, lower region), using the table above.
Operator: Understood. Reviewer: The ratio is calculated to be 1.05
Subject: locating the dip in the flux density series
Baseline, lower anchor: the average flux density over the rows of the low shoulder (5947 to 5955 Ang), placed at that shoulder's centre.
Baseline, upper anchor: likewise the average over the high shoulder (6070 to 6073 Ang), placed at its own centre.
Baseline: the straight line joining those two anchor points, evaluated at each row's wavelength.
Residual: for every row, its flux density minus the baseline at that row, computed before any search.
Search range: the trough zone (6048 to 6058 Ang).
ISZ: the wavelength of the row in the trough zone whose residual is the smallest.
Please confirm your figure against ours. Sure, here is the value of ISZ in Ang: 6057.5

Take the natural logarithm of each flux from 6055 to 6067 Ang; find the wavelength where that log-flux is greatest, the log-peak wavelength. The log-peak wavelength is 6056.0 Ang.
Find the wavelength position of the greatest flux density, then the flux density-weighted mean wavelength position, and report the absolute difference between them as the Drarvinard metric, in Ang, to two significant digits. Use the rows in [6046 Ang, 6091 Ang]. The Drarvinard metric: 3.9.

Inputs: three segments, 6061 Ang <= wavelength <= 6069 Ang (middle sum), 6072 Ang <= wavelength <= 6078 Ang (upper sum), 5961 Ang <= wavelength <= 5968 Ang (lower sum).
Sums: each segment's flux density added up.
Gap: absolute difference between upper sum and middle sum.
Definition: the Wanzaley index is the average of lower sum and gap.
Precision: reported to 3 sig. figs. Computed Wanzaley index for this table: 21.6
